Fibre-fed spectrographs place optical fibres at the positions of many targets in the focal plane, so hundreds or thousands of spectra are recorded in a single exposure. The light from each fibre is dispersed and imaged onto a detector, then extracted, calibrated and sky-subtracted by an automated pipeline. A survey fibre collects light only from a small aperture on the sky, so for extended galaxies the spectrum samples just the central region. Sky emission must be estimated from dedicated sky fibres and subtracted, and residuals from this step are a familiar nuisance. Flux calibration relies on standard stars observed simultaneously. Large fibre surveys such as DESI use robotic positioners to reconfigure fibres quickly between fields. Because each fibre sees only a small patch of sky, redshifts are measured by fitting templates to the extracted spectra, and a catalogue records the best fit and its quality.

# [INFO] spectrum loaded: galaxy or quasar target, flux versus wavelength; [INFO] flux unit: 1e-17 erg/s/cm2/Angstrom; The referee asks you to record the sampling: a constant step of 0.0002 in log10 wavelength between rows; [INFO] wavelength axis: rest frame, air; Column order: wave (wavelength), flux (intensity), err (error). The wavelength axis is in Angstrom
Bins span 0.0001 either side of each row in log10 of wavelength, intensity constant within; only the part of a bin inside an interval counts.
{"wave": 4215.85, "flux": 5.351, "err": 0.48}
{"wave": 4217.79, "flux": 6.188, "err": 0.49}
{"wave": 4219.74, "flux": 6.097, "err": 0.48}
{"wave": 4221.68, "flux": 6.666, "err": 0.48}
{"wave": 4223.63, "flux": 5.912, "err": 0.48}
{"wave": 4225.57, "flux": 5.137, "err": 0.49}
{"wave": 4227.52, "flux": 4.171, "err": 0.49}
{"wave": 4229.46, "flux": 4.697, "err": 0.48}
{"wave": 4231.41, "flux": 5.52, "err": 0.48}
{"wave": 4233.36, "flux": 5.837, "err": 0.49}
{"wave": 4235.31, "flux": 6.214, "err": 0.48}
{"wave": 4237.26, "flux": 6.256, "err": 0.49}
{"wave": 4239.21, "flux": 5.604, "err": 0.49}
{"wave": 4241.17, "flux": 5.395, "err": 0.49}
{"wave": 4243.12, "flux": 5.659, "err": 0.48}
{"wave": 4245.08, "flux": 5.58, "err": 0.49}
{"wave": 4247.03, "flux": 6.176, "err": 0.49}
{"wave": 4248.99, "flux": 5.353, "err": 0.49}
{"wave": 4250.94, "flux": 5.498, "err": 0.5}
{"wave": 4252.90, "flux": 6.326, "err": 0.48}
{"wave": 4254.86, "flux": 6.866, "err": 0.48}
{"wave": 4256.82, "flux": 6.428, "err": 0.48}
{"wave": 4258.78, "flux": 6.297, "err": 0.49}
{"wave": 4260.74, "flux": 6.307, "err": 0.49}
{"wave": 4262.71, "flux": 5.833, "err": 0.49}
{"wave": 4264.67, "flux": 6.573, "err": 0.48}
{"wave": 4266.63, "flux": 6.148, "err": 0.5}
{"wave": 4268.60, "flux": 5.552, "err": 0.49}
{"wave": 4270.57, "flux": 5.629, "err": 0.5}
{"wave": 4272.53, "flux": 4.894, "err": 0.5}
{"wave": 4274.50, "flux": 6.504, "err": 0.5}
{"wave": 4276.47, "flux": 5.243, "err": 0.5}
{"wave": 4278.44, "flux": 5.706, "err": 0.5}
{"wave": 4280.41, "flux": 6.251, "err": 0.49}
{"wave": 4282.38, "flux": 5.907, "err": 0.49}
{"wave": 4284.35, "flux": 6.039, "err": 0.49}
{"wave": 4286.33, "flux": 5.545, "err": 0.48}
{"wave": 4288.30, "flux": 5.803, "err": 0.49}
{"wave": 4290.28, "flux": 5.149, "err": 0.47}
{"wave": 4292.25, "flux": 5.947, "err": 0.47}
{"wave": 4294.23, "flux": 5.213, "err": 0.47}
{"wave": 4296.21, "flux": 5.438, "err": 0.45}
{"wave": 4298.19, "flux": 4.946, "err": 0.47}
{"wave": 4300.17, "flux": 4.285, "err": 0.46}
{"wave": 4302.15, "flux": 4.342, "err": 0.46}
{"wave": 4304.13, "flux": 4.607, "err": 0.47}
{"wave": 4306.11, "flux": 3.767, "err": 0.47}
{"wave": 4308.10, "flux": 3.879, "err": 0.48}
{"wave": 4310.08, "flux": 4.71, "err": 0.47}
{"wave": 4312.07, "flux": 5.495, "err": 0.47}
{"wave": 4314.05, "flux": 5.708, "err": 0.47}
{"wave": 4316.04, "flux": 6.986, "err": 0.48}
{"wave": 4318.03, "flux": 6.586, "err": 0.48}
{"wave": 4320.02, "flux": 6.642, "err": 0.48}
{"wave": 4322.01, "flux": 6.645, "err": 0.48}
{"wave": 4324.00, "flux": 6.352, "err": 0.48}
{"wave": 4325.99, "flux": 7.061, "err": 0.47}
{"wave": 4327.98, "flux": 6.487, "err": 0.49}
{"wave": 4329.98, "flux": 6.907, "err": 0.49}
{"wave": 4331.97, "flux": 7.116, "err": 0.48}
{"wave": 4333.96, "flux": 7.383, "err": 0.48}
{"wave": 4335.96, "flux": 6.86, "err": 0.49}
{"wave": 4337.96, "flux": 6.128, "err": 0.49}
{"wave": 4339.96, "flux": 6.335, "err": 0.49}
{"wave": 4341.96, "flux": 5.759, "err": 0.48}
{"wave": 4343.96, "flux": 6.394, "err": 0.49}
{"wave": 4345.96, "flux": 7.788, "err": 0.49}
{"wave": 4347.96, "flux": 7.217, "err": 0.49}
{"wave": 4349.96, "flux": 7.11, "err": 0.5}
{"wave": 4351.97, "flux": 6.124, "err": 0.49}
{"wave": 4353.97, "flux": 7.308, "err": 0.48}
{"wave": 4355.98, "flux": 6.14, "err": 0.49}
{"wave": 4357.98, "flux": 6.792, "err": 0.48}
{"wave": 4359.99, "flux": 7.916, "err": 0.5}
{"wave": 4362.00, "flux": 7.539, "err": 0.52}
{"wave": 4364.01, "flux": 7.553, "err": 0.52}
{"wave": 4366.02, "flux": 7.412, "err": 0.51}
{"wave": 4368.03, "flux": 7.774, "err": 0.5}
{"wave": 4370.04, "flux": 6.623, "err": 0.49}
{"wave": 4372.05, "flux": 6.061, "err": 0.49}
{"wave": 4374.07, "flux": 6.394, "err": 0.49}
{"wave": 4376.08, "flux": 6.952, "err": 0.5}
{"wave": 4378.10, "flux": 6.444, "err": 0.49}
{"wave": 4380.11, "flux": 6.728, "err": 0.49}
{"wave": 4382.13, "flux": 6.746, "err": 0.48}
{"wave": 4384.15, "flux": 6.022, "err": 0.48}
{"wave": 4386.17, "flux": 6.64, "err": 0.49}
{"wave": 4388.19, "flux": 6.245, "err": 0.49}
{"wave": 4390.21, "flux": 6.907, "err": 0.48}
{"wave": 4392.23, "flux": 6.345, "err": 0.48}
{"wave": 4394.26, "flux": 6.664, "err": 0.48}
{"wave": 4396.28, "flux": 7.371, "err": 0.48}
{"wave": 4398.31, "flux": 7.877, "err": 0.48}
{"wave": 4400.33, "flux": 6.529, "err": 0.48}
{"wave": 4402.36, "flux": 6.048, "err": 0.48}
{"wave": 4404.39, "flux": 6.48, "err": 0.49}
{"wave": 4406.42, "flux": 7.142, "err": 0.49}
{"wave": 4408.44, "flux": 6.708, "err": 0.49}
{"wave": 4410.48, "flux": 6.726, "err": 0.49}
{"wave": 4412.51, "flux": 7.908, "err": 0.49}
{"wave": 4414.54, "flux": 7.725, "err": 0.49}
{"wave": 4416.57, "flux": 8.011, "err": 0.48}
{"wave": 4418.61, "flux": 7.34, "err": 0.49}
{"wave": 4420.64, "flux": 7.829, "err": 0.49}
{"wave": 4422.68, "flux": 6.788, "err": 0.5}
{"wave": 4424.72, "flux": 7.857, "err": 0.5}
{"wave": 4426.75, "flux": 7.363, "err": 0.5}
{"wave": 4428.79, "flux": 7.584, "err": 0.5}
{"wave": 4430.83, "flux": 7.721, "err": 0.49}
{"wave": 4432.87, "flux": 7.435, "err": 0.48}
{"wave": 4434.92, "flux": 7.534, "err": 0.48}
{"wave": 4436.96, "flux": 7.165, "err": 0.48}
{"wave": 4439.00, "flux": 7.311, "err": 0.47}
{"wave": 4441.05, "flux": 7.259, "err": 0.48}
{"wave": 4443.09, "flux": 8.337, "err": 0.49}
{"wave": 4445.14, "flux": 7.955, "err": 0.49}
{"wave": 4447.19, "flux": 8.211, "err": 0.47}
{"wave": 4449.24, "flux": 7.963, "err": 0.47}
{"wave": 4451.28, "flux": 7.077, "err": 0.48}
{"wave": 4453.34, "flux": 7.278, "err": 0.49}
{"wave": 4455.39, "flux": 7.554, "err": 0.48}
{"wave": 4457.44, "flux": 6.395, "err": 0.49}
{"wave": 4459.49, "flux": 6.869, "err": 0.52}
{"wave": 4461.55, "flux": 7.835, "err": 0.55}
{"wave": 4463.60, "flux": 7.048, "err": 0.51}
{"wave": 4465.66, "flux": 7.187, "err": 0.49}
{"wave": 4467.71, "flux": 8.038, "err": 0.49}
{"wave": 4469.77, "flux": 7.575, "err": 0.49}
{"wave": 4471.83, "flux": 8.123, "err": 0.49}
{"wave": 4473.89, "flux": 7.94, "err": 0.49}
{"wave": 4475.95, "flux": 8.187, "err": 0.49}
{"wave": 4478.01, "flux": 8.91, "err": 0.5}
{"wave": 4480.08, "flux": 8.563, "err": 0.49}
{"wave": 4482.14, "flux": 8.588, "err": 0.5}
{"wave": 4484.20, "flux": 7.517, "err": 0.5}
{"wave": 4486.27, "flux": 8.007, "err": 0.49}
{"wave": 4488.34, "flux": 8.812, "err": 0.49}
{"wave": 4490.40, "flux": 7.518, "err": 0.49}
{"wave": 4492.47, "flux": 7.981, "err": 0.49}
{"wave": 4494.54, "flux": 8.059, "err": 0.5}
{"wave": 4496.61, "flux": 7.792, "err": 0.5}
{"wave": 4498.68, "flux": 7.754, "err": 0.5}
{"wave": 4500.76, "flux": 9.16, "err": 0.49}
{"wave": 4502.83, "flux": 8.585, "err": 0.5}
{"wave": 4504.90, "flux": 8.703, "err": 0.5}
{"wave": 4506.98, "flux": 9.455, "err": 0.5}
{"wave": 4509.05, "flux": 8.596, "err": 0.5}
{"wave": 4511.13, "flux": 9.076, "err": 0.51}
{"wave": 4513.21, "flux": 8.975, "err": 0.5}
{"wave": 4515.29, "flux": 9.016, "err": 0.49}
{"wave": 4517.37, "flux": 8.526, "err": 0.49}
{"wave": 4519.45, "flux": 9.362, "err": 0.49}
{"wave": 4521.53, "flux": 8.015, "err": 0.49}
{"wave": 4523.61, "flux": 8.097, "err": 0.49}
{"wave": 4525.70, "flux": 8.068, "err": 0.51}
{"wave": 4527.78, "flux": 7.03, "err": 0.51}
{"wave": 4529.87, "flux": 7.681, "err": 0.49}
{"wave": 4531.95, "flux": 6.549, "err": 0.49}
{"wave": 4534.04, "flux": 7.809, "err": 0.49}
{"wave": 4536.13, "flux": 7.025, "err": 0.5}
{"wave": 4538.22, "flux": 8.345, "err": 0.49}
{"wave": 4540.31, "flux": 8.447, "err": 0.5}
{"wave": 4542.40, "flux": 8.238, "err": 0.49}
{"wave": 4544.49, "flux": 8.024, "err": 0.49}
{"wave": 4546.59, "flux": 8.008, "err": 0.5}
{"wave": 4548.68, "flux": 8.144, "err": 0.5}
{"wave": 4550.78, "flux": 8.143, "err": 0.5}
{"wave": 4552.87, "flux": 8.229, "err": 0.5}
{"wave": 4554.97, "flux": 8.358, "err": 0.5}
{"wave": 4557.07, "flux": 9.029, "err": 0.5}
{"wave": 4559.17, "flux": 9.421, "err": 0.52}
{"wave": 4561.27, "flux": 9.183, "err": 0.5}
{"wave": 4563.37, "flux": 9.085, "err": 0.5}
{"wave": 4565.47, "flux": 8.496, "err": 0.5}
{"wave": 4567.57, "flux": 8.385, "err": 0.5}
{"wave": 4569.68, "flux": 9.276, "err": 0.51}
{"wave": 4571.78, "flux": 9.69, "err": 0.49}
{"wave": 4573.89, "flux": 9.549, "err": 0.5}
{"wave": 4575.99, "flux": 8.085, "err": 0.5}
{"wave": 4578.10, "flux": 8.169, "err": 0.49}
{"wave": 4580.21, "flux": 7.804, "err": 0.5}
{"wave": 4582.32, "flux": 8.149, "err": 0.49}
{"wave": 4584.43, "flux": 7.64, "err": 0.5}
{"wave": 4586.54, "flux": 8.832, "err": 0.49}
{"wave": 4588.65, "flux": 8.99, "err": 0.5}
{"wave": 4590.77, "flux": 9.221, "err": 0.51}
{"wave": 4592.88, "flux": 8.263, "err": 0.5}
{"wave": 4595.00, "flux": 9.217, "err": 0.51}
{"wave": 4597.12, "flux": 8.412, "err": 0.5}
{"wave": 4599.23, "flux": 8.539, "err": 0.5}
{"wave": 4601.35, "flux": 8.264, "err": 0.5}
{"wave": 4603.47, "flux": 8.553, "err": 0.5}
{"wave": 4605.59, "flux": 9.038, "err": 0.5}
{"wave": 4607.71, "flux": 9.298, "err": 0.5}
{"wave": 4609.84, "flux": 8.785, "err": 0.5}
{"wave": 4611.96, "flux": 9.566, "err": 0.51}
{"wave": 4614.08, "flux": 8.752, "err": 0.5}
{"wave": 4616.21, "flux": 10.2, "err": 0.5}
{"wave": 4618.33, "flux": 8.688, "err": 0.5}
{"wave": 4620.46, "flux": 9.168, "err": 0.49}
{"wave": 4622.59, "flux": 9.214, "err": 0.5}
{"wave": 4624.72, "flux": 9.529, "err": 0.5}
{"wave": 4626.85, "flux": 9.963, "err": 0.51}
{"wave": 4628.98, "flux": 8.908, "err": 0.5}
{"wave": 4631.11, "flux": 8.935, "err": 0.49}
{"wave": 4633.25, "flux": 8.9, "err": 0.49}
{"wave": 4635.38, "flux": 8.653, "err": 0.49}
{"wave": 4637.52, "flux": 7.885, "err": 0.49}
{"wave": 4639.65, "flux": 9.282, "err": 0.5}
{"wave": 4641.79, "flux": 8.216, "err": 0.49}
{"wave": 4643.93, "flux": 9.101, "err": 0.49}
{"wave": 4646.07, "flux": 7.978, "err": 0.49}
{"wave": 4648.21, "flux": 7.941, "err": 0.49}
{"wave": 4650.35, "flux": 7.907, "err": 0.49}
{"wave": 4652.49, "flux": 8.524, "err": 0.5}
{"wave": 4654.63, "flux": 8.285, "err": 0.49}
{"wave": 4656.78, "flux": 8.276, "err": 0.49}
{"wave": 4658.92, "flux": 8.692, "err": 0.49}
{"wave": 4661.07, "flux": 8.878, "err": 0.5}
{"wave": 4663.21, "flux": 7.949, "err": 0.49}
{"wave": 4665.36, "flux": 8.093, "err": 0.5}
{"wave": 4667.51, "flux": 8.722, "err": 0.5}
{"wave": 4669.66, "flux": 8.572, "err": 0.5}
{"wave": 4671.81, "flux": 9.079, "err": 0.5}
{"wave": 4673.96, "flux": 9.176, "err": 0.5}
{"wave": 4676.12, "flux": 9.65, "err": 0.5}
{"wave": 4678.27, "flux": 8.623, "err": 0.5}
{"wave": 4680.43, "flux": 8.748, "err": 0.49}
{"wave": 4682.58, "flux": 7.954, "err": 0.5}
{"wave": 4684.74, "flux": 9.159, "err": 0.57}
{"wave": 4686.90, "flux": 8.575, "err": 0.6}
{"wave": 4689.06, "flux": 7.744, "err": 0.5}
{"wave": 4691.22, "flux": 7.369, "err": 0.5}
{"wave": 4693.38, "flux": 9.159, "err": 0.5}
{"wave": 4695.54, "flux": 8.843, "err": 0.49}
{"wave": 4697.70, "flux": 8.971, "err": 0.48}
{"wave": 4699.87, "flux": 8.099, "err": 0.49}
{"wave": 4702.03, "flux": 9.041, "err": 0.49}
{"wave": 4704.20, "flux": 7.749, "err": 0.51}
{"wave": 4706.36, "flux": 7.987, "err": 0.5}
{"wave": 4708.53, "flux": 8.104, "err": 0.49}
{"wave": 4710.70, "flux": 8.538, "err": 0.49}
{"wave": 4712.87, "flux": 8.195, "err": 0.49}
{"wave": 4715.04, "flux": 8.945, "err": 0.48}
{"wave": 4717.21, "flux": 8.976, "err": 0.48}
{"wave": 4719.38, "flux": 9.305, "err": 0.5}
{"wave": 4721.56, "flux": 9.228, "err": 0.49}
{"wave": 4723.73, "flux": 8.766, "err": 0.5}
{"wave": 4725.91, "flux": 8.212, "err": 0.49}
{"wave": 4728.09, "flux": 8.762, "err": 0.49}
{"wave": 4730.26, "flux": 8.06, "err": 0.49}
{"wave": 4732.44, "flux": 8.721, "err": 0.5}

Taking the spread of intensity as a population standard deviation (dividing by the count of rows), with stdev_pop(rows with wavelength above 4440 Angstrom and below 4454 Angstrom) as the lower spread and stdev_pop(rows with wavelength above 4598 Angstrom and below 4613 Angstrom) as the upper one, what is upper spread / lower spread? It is 0.91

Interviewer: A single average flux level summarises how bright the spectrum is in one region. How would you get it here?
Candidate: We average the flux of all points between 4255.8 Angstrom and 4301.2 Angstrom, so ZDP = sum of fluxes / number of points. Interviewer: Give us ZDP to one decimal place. 5.7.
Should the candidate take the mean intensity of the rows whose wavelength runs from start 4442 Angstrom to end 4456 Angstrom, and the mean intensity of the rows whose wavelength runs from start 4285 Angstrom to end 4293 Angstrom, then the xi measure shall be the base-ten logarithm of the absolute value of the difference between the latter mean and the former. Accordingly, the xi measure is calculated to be 0.3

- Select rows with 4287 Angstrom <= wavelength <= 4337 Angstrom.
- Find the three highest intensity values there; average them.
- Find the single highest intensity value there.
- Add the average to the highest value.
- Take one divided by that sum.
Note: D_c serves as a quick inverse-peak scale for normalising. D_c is 0.069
